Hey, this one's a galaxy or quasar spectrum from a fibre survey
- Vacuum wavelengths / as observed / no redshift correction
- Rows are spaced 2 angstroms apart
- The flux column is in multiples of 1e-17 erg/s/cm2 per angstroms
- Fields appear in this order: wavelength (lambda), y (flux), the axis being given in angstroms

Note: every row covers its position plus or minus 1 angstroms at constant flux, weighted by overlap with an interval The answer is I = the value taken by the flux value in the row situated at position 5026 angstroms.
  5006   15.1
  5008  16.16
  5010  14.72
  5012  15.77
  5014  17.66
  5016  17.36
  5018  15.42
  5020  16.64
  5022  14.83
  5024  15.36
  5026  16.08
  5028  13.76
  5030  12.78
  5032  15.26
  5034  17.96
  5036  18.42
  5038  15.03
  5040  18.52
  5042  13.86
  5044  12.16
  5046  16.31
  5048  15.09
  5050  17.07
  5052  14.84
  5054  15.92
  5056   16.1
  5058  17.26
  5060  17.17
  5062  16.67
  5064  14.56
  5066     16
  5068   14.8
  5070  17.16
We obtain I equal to 16.08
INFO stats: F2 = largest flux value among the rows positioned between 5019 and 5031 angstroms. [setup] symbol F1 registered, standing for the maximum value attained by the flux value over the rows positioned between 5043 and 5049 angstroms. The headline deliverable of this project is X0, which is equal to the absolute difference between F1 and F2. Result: 0.3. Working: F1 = 16.31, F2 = 16.64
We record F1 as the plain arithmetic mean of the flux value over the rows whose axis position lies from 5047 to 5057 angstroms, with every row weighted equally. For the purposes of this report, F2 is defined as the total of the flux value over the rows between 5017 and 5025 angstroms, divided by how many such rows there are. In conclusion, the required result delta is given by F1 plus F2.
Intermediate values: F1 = 15.8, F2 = 15.6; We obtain 31.4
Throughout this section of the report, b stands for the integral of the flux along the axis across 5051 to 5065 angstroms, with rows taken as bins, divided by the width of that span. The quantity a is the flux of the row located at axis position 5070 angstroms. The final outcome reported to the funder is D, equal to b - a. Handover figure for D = -1.1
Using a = 17.16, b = 16.1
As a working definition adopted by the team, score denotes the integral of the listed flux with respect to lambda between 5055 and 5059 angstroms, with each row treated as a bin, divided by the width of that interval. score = 16.7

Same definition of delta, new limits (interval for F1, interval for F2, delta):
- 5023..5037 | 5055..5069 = 31.7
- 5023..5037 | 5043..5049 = 30.2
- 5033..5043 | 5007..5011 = 32.2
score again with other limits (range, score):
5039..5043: 16.2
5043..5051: 15.2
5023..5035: 15.2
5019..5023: 15.7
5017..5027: 15.7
